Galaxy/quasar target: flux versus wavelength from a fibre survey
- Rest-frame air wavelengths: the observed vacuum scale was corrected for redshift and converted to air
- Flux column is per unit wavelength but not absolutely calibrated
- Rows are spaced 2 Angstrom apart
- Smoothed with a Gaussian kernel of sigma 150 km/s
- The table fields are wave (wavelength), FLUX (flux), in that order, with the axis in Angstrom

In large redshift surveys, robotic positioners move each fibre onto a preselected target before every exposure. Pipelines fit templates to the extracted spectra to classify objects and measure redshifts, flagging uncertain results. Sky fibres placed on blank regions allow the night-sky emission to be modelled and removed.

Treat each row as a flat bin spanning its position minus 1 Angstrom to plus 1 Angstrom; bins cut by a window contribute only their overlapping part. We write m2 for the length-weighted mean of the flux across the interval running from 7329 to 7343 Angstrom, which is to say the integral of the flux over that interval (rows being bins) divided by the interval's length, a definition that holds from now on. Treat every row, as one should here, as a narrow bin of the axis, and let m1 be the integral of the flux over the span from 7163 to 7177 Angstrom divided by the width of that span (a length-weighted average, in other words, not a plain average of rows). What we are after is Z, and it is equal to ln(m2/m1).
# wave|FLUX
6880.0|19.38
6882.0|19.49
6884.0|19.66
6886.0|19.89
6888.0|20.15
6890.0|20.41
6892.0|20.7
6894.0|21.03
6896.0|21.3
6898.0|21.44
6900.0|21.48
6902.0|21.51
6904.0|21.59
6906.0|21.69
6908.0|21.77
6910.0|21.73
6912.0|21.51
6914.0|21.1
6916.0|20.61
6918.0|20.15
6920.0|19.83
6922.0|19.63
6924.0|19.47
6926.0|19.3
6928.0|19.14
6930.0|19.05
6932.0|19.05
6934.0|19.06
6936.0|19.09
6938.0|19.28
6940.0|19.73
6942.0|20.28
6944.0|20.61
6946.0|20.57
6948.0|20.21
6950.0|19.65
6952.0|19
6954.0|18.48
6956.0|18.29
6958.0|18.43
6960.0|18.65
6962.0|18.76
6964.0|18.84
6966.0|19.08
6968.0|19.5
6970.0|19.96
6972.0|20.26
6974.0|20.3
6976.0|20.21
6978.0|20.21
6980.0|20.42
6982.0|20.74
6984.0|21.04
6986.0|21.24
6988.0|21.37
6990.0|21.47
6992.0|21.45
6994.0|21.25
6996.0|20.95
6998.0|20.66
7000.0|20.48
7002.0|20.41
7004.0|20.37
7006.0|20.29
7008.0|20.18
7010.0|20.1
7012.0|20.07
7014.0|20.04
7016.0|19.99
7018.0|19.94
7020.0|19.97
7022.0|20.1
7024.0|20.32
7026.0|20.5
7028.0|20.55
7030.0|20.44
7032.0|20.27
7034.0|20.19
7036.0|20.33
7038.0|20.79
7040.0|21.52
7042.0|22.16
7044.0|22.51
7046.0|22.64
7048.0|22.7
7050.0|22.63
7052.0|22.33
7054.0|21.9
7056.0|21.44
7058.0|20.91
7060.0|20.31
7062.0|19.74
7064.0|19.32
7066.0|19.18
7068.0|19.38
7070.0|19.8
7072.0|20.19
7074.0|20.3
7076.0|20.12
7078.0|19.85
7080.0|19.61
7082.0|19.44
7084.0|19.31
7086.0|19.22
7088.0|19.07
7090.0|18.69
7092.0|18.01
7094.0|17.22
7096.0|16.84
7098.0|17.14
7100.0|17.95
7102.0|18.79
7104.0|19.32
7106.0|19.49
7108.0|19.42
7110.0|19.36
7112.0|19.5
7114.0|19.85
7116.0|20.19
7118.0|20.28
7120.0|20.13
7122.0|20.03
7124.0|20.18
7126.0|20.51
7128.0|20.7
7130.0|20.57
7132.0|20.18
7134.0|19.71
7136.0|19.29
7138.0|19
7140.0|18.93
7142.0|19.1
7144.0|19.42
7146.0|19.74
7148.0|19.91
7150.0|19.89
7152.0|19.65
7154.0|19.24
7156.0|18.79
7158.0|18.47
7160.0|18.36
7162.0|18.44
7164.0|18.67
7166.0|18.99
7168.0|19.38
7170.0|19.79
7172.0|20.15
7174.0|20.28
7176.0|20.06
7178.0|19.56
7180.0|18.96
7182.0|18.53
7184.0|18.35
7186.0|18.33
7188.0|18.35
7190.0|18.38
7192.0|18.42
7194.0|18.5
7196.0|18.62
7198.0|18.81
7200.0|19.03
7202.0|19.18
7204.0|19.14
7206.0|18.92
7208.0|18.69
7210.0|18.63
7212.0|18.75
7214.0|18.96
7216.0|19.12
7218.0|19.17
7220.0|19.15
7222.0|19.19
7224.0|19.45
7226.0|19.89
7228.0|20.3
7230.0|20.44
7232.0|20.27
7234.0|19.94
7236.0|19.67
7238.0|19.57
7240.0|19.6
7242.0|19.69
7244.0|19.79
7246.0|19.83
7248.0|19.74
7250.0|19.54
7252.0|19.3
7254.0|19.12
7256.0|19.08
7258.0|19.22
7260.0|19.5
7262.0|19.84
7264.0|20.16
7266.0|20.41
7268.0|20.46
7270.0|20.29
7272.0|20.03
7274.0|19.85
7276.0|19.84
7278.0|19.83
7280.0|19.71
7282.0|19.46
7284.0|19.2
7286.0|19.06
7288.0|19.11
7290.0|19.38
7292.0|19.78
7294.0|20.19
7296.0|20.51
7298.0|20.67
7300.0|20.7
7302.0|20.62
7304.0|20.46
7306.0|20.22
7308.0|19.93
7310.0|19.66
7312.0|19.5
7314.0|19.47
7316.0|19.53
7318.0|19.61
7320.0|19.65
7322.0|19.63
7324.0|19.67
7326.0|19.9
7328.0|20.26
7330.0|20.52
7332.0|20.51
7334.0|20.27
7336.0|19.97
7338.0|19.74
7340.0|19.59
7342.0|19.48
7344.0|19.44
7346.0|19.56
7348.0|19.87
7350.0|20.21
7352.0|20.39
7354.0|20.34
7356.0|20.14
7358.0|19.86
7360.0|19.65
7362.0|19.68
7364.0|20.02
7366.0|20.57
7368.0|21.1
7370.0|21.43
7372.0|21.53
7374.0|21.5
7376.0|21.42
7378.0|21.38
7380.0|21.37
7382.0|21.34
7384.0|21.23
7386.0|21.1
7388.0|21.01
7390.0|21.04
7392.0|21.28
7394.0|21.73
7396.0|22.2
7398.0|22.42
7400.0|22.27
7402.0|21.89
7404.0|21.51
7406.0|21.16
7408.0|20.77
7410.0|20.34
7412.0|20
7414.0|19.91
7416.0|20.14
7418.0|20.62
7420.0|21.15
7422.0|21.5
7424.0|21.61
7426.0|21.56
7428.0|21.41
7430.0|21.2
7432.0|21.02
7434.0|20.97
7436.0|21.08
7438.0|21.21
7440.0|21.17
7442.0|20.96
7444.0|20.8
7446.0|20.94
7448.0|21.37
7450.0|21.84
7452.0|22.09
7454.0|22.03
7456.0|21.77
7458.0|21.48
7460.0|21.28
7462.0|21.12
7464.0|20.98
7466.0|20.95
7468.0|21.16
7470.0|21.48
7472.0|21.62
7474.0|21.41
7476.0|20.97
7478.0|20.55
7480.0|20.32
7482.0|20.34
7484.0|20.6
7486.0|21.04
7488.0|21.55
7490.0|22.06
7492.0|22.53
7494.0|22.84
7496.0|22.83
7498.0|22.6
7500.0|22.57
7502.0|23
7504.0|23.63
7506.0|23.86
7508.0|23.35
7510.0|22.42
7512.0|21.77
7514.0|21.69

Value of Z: 0.02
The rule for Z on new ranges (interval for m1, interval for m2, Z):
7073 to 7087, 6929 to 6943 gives -0.02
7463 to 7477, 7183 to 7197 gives -0.14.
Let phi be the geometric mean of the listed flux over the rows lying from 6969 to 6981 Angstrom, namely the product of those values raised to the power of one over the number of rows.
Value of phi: 20.2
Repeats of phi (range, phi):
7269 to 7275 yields 20.1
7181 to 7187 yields 18.4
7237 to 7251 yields 19.7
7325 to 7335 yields 20.3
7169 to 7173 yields 20.0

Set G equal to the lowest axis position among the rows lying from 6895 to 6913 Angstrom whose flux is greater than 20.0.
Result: 6896.0 Angstrom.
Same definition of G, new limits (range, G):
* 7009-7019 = 7010.0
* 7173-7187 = 7174.0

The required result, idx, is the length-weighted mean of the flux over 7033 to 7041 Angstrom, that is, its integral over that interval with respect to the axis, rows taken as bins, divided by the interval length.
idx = 20.7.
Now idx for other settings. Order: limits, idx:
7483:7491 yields 21.3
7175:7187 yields 19.0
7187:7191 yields 18.4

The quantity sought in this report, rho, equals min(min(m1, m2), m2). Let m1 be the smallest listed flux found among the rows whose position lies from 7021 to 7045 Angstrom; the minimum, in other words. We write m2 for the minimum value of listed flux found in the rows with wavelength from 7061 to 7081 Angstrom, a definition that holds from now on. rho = 19.2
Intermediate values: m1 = 20.1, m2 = 19.18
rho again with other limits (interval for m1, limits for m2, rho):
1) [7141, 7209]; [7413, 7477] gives 18.3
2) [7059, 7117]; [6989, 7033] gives 16.8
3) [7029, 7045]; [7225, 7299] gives 19.1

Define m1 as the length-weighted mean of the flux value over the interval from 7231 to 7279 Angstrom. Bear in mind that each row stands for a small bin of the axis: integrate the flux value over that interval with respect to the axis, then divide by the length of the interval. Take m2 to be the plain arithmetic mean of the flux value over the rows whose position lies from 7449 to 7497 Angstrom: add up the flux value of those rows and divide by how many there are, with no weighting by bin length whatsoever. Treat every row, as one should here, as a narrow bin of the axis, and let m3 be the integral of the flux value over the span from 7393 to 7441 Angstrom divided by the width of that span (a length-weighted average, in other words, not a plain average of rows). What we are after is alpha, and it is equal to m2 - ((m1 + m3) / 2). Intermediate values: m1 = 19.8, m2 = 21.5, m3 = 21.2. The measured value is 1.0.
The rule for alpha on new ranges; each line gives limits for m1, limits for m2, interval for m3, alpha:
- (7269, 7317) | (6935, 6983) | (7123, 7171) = -0.1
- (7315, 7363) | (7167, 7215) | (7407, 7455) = -1.5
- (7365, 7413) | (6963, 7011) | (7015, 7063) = -0.7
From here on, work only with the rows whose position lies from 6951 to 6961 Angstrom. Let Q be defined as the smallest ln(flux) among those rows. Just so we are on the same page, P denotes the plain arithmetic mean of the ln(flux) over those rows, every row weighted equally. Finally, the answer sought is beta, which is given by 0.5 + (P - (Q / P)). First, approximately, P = 2.92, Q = 2.91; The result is 2.43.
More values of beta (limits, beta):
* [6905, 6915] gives 2.58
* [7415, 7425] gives 2.56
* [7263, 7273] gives 2.51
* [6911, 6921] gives 2.54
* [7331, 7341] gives 2.50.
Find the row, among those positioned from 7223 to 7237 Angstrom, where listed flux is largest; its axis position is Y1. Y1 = 7230.0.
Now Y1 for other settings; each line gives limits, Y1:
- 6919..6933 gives 6920.0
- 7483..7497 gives 7494.0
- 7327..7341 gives 7330.0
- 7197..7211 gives 7202.0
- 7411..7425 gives 7424.0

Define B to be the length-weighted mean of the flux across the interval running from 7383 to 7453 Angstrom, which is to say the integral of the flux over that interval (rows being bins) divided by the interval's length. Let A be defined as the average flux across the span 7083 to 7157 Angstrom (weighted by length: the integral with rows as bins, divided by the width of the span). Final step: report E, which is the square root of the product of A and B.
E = 20.2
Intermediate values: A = 19.31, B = 21.2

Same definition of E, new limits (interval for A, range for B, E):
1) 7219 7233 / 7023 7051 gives 20.5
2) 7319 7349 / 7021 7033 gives 20.1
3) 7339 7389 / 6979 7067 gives 20.7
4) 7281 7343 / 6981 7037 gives 20.2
